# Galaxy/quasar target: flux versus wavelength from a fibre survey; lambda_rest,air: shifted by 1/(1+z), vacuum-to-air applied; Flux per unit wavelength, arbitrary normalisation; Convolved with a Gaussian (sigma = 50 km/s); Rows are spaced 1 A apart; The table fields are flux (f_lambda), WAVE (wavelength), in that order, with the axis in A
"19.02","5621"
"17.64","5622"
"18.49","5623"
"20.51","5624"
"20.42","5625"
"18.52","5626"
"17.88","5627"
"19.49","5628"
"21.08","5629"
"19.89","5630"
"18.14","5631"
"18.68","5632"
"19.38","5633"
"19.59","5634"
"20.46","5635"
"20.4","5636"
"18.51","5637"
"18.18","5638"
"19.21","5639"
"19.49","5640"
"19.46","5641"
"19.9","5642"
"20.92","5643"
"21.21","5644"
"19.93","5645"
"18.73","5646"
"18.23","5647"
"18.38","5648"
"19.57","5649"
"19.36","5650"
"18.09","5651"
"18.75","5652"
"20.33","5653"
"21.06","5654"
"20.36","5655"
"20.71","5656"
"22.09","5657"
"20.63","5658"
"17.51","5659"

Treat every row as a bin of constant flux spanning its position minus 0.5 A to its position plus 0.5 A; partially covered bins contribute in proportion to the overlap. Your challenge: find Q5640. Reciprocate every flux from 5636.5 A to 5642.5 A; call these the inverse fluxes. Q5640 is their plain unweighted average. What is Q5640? 0.0523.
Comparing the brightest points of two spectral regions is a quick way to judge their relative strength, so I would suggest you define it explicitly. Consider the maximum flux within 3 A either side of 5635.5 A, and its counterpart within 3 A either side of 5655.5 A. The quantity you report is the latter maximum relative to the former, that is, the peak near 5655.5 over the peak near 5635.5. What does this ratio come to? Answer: 1.08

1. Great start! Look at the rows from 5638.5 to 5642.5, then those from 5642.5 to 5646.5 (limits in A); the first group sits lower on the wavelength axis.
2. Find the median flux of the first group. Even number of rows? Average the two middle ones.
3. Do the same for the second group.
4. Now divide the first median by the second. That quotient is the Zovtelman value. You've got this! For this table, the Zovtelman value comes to 0.95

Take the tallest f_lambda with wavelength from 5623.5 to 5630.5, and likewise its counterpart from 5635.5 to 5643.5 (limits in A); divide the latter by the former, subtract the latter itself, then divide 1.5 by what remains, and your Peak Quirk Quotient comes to -0.075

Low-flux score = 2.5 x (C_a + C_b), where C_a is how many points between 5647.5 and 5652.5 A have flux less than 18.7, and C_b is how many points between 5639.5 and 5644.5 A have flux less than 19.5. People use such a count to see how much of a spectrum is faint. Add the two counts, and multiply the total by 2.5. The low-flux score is 10.0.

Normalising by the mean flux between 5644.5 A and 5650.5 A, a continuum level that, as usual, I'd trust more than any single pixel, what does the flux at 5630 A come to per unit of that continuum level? 1.05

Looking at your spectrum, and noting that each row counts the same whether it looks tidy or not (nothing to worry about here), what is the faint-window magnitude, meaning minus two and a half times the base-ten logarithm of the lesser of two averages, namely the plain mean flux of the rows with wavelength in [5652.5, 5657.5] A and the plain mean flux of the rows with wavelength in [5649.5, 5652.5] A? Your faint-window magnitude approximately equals -3.18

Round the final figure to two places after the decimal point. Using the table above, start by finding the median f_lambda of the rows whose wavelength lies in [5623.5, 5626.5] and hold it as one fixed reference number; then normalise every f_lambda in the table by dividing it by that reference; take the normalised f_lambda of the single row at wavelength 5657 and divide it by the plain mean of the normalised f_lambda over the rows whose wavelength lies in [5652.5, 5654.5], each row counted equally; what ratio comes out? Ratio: 1.07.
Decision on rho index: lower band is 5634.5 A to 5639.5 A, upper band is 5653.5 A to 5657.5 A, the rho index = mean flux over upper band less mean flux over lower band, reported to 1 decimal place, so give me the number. 1.7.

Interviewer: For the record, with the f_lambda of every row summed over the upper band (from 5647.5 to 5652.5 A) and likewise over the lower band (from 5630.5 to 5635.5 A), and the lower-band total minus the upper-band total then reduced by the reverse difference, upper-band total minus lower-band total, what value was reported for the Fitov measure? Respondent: 4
